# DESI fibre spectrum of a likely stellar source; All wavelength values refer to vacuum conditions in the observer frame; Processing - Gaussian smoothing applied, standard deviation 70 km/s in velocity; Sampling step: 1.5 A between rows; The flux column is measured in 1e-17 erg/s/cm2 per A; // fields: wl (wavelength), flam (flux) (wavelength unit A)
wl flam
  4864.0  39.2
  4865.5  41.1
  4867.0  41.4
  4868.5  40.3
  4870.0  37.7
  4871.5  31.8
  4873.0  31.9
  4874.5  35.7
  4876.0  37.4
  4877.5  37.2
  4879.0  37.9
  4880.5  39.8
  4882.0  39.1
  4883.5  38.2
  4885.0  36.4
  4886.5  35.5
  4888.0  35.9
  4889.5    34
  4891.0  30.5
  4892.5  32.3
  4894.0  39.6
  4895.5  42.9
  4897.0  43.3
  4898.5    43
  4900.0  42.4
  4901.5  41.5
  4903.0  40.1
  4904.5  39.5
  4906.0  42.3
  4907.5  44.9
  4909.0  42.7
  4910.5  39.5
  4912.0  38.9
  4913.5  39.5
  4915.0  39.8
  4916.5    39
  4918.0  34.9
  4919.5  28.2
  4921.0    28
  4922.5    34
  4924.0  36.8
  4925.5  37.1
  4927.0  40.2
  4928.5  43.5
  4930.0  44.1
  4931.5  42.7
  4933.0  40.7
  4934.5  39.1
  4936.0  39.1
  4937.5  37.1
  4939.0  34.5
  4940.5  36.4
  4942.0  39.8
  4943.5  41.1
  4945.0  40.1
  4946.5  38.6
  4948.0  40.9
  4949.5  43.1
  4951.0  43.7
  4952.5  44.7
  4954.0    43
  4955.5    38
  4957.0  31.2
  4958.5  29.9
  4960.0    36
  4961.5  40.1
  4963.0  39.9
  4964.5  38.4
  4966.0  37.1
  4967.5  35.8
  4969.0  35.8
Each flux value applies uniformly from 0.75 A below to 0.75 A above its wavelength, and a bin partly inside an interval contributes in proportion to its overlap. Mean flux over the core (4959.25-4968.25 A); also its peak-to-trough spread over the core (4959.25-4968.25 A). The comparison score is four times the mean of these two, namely 84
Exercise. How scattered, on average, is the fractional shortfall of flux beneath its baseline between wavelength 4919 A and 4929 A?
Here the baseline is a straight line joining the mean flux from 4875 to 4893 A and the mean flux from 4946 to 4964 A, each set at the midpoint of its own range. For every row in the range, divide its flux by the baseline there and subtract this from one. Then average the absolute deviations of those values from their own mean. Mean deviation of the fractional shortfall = 0.12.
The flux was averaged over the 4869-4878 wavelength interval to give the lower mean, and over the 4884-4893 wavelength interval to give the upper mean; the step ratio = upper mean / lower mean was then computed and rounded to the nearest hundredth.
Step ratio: 0.97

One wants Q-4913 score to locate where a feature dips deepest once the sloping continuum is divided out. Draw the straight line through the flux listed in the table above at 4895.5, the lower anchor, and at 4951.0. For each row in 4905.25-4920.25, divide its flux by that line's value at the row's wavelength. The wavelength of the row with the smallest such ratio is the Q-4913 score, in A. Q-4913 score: 4919.5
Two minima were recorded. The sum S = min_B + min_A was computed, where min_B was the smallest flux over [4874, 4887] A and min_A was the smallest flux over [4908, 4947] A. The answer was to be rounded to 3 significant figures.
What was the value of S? 63.5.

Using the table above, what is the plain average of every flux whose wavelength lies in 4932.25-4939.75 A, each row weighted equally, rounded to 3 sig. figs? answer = 38.1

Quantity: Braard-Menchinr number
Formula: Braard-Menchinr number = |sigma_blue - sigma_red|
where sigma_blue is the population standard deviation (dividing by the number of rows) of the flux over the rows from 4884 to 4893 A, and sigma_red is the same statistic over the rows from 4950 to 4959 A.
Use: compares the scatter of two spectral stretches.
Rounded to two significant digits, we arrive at 3.9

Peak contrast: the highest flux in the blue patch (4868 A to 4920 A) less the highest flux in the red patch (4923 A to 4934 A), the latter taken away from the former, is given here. 1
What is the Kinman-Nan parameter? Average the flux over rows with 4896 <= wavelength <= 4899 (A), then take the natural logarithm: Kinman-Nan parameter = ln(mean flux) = 3.76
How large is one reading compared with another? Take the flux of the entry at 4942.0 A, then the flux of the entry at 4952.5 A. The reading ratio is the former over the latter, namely 0.89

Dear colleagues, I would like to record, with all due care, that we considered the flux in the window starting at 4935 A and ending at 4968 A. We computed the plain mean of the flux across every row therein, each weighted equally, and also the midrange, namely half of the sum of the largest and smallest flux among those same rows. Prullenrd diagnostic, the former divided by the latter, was 1.03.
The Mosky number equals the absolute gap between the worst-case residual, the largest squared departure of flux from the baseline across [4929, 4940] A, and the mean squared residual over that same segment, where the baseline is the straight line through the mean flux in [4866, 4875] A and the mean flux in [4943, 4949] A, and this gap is 19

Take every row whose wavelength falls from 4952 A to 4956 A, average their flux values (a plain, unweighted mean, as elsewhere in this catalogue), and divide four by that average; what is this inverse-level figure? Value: 0.095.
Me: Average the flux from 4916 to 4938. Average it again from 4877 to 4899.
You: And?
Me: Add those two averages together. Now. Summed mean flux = 75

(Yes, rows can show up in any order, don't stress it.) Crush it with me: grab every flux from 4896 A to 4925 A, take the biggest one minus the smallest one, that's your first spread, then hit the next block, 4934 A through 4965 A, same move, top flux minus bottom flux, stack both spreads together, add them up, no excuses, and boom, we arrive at 31.7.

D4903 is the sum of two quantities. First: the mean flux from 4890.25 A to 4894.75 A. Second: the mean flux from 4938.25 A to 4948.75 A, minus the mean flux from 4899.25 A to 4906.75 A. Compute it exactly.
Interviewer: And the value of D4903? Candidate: 32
